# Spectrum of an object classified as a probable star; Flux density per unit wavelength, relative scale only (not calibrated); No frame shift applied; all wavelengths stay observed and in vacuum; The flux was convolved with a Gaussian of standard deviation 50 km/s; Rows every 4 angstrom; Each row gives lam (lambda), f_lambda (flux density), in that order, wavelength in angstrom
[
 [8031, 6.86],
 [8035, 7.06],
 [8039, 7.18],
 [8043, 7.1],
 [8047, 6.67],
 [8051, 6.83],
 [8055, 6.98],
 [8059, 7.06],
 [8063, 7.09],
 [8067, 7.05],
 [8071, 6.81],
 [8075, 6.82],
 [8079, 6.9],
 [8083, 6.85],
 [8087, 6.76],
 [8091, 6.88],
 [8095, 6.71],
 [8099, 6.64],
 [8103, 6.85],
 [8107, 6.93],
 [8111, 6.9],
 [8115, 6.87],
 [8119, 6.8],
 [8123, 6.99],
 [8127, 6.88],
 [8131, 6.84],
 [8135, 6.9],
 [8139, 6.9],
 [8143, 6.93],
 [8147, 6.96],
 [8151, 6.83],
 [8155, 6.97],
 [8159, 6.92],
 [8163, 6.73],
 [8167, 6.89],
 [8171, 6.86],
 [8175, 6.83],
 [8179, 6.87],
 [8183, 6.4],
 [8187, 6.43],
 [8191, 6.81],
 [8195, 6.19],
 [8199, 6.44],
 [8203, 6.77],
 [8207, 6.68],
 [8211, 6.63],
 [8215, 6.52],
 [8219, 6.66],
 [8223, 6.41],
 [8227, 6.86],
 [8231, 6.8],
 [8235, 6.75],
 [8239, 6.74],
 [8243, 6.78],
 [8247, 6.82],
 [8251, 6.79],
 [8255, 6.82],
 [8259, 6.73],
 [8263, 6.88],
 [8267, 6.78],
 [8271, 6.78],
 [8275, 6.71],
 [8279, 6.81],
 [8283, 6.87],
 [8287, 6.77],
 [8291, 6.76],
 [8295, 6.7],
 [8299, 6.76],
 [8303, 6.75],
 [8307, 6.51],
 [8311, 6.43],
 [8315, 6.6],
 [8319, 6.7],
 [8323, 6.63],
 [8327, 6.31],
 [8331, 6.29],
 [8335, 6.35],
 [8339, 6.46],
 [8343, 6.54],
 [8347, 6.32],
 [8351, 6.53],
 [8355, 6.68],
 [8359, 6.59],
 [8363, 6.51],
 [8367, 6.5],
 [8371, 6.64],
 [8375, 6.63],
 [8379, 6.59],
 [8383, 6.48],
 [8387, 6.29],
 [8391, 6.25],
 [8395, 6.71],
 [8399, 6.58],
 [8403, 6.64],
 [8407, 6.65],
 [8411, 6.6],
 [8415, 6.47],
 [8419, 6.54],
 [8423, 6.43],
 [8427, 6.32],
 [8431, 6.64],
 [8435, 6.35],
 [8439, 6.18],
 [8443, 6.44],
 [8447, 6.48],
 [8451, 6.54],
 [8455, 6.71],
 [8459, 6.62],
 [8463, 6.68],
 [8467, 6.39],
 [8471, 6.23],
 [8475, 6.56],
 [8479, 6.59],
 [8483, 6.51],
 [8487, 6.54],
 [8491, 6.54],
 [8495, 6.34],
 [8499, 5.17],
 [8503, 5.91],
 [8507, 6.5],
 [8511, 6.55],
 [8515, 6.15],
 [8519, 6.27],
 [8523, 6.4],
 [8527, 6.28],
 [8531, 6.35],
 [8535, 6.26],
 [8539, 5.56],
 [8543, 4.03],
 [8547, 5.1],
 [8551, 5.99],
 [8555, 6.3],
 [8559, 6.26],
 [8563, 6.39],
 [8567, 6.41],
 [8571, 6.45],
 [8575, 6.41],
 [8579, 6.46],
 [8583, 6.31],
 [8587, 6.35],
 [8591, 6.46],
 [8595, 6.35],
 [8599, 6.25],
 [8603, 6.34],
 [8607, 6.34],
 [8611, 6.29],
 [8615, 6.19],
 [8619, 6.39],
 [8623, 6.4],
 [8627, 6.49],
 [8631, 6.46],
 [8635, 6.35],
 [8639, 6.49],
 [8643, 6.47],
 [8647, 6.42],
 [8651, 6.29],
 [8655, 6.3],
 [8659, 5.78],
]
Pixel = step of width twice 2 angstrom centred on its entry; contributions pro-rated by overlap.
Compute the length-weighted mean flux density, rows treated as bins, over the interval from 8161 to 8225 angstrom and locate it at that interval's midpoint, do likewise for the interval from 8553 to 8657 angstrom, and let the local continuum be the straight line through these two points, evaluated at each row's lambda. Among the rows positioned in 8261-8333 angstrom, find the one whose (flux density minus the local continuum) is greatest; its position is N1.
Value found 8283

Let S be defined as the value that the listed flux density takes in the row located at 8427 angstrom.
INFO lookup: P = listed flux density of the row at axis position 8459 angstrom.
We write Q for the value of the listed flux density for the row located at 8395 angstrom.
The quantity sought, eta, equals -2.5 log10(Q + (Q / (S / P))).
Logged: -2.84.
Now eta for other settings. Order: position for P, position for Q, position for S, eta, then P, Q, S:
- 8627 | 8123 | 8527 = -2.88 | 6.49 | 6.99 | 6.28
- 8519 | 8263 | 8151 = -2.80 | 6.27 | 6.88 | 6.83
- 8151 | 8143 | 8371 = -2.87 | 6.83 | 6.93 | 6.64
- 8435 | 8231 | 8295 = -2.81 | 6.35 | 6.8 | 6.7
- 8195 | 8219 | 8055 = -2.75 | 6.19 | 6.66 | 6.98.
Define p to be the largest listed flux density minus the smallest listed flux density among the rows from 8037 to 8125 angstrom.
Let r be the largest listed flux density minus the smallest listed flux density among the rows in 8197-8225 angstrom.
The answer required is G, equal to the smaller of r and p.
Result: 0.4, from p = 0.54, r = 0.4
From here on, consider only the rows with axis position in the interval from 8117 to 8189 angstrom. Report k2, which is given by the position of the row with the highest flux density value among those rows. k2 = 8123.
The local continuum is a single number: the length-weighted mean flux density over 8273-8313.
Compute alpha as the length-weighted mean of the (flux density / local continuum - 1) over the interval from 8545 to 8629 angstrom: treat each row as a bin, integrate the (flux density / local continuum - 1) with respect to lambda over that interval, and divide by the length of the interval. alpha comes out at -0.06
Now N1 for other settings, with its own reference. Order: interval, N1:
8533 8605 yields 8591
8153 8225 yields 8155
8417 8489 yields 8455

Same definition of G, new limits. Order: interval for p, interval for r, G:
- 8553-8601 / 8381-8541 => 0.2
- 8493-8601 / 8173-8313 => 0.7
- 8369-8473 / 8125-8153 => 0.1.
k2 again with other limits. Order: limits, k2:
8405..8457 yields 8455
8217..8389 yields 8263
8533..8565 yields 8563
